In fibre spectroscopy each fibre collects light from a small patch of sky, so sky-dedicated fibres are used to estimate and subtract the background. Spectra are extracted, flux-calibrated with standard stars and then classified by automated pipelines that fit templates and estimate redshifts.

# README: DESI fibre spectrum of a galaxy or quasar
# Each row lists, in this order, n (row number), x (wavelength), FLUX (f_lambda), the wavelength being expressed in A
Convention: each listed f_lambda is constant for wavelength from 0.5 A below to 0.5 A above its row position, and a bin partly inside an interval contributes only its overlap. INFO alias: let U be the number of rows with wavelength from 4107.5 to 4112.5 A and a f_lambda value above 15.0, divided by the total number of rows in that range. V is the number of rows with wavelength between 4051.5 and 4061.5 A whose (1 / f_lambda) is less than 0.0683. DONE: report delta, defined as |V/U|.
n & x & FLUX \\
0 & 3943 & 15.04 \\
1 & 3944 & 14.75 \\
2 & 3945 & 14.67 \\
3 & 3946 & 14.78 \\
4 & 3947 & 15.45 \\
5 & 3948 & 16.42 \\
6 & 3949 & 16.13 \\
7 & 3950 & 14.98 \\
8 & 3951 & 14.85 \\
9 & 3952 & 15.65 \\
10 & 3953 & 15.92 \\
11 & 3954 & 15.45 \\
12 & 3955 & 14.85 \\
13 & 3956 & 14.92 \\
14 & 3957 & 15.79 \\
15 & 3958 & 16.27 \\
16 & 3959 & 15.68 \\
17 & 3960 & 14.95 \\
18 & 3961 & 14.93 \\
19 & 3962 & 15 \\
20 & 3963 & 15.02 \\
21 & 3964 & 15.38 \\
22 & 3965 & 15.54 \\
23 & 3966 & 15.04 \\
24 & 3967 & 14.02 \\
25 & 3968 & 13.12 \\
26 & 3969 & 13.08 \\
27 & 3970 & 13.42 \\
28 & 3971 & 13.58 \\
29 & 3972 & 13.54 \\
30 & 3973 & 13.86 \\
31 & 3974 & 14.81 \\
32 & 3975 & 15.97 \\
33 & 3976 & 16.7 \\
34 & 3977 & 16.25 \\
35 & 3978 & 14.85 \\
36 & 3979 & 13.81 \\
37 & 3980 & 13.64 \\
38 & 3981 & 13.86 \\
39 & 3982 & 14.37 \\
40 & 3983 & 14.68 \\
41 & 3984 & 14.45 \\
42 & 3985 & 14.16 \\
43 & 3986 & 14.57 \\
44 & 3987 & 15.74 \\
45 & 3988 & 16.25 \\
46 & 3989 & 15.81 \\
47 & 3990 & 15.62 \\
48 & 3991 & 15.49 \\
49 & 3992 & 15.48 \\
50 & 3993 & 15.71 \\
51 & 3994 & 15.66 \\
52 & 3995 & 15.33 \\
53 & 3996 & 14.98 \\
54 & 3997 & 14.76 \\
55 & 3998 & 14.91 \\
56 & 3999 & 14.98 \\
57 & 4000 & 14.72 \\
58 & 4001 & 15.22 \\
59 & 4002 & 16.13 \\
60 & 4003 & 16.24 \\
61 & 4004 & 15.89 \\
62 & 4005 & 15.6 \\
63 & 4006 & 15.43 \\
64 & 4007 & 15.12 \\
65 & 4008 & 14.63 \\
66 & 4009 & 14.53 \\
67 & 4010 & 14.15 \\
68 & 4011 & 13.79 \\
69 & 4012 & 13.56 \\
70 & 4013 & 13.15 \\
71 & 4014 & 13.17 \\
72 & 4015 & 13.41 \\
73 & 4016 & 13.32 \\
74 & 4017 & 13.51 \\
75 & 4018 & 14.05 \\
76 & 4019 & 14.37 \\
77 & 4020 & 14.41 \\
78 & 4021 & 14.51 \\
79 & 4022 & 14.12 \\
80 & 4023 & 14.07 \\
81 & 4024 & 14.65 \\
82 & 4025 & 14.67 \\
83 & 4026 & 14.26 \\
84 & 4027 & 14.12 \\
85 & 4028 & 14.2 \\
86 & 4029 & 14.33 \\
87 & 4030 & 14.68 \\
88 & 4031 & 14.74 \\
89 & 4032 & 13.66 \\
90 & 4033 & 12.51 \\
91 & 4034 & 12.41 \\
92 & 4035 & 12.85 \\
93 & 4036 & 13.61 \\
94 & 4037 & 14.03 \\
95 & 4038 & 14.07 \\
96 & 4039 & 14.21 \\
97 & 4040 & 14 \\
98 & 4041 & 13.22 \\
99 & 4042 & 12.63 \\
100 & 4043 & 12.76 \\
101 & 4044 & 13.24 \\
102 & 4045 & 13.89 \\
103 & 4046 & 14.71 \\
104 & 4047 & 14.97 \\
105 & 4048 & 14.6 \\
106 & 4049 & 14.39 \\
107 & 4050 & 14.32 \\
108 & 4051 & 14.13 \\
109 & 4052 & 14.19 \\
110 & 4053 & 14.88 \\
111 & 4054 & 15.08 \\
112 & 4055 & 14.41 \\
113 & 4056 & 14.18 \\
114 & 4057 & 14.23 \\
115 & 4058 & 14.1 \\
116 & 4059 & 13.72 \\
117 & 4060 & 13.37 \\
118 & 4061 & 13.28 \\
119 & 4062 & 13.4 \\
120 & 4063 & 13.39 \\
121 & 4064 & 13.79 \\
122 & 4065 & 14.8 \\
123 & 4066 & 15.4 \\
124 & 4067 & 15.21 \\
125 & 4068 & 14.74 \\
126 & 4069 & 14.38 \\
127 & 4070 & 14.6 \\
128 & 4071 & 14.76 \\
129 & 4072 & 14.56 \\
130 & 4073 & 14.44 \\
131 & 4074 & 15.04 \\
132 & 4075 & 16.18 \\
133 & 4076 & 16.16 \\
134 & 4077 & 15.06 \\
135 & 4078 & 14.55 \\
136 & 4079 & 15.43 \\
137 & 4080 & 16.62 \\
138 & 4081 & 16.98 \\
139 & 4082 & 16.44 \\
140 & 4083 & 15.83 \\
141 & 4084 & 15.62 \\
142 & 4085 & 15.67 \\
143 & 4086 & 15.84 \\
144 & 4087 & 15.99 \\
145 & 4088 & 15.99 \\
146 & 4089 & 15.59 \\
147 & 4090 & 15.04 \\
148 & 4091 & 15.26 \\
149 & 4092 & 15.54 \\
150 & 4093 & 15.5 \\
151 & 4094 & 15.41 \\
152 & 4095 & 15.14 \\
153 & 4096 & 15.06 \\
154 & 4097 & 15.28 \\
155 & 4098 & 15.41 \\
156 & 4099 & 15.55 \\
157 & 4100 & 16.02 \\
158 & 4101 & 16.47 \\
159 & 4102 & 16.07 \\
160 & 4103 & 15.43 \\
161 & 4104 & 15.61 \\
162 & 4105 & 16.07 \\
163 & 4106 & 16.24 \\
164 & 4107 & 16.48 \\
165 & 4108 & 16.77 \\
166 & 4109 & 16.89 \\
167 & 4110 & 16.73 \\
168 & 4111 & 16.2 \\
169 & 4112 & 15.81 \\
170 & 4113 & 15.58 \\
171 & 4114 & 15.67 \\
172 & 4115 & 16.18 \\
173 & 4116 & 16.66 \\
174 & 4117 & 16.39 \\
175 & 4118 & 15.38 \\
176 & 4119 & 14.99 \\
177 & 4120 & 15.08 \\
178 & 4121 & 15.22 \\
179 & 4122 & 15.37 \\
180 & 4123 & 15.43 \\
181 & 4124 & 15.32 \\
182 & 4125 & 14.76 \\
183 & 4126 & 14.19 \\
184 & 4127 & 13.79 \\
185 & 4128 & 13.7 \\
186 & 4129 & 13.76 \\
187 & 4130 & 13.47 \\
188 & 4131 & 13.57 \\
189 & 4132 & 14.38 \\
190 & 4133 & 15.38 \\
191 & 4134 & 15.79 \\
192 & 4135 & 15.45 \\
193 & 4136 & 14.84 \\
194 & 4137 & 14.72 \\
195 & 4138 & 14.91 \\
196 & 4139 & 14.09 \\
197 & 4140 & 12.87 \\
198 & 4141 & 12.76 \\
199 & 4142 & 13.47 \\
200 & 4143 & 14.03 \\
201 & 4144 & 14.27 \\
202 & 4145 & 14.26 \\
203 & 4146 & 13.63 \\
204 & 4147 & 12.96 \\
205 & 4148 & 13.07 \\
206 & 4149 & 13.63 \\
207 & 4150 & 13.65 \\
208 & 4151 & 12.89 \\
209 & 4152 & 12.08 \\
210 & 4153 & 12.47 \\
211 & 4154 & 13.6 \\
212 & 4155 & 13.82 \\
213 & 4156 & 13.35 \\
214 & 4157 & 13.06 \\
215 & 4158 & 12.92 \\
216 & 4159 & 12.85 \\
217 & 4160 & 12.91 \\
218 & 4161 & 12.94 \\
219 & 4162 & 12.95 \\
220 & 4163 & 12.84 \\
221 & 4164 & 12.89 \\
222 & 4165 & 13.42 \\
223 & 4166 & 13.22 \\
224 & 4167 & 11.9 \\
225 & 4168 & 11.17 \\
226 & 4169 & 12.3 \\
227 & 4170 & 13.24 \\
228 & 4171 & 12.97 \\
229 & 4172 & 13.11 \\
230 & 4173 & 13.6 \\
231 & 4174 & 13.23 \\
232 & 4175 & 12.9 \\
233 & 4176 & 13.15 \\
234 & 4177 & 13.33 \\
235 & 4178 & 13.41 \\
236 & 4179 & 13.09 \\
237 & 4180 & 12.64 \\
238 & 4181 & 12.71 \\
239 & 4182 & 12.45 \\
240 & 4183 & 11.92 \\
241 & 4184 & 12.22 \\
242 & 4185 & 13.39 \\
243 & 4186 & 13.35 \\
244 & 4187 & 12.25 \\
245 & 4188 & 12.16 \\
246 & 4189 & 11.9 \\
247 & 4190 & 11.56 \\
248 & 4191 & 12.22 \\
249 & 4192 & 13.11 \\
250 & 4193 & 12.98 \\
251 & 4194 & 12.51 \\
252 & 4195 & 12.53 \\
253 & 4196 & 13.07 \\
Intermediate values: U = 1.0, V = 2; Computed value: 2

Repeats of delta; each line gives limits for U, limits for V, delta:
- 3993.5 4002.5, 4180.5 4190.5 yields 0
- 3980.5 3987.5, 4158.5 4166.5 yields 0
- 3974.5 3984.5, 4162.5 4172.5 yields 0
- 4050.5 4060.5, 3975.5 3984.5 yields 40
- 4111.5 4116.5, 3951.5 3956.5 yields 5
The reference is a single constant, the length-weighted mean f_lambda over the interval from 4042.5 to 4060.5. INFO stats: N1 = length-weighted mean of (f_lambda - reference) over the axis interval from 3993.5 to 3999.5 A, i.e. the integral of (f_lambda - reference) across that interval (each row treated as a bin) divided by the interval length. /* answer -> 0.9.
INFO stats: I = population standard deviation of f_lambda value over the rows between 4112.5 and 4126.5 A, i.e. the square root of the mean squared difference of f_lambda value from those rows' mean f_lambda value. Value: 0.62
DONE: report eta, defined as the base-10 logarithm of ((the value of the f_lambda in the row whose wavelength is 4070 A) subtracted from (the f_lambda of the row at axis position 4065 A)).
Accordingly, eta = -0.70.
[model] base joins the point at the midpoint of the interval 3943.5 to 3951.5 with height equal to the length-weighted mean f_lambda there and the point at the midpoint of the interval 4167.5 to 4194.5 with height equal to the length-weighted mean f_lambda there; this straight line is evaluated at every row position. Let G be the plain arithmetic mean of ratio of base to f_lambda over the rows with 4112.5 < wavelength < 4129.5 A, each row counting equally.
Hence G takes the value 0.88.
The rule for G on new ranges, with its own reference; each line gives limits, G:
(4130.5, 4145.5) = 0.92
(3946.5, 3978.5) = 1.01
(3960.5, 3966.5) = 1.00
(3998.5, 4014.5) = 0.99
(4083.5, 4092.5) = 0.88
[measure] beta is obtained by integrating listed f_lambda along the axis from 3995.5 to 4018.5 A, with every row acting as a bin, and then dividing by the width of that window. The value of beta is 14.6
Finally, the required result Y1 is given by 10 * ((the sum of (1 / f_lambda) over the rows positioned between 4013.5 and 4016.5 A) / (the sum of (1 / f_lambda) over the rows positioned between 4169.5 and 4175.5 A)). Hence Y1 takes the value 5.0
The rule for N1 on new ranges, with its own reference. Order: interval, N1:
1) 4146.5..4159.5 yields -1.1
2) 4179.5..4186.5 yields -1.5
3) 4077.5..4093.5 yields 1.6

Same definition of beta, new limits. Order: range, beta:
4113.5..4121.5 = 15.7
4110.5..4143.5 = 14.8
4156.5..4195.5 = 12.8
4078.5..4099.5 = 15.7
